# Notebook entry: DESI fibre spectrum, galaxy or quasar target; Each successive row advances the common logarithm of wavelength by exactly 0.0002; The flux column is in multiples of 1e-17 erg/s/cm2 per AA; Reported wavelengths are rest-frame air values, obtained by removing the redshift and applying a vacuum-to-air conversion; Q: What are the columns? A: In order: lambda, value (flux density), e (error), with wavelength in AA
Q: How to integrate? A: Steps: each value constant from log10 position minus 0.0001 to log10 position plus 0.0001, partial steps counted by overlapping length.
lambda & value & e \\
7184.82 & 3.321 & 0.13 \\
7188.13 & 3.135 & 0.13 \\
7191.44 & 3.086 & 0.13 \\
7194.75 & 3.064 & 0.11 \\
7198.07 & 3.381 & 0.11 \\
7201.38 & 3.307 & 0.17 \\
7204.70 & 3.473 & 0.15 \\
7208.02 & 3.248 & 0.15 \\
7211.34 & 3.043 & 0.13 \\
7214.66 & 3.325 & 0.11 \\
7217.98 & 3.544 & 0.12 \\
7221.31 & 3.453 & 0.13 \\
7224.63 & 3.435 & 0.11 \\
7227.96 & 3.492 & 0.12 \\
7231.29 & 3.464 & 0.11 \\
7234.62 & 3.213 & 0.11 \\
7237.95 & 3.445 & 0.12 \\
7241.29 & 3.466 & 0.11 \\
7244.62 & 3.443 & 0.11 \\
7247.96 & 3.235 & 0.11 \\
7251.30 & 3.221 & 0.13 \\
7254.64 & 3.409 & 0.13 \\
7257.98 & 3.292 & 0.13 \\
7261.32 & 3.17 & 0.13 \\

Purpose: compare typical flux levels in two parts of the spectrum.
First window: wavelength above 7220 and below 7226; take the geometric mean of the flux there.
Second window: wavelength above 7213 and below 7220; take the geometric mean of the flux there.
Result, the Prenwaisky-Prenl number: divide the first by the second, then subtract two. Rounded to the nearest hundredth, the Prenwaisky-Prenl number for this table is -1.00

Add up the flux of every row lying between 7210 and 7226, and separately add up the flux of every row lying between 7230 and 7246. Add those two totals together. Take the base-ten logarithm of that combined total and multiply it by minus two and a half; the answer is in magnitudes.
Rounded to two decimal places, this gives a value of -3.82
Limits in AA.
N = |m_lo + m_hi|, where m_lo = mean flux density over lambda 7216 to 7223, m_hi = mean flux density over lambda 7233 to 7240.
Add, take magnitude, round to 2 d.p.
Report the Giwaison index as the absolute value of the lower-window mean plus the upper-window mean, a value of 6.83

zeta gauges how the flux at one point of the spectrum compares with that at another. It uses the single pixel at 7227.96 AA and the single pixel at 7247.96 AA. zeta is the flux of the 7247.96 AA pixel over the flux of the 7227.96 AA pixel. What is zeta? 0.93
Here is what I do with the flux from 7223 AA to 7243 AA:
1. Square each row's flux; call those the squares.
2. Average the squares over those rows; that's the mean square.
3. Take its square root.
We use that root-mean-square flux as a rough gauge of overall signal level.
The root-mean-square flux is 3.42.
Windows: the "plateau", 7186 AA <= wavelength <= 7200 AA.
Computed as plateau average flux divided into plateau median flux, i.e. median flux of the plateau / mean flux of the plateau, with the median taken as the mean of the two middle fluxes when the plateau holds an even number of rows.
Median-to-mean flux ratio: 0.98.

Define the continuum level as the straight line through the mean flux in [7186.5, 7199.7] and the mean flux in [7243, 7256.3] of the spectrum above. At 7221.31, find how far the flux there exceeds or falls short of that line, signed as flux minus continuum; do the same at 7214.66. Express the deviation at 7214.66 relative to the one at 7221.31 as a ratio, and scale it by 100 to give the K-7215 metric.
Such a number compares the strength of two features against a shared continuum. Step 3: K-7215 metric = 47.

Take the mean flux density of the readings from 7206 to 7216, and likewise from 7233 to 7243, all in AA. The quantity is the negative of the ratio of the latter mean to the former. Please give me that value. -1.05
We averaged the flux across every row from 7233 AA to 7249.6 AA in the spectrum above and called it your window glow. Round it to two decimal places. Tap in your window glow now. 3.36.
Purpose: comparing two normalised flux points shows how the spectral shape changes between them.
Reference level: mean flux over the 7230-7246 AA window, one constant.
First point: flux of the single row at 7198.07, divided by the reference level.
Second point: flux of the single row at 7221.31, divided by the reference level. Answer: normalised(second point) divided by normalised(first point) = 1.02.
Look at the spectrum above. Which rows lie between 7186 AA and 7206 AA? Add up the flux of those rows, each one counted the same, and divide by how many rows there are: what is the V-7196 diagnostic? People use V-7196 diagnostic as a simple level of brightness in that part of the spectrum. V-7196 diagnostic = 3.24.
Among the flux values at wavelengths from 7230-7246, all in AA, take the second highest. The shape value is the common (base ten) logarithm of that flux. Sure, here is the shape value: 0.540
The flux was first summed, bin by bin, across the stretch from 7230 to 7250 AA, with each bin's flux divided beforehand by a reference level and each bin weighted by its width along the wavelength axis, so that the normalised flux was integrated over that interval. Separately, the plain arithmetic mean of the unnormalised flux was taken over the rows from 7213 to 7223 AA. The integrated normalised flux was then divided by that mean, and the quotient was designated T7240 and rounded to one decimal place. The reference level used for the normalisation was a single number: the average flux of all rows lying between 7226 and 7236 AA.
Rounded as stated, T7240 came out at 5.8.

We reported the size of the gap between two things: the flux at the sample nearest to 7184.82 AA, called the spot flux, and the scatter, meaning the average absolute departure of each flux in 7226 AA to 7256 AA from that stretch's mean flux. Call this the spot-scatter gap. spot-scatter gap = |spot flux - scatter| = 3.22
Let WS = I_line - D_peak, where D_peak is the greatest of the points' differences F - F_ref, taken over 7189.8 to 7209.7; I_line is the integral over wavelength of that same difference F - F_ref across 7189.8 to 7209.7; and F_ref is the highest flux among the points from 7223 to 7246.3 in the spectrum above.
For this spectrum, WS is -4.6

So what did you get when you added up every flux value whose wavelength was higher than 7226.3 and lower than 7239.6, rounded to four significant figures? 13.61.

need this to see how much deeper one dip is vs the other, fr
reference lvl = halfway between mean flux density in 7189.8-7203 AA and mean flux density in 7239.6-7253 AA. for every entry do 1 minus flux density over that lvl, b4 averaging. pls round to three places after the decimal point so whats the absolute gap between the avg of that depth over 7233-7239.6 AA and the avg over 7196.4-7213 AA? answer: 0.012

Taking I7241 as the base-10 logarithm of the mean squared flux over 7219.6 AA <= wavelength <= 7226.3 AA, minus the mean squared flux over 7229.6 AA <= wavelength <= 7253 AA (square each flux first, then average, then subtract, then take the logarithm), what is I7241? -0.23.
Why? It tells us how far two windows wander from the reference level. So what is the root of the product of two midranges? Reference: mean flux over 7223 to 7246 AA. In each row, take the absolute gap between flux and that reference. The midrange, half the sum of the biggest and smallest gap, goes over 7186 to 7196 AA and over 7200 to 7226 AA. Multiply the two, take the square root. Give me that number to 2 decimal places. 0.25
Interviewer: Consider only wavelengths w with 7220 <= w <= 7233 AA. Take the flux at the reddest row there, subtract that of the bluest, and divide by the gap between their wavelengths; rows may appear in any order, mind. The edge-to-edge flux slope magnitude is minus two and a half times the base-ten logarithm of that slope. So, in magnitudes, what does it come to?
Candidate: 7.39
